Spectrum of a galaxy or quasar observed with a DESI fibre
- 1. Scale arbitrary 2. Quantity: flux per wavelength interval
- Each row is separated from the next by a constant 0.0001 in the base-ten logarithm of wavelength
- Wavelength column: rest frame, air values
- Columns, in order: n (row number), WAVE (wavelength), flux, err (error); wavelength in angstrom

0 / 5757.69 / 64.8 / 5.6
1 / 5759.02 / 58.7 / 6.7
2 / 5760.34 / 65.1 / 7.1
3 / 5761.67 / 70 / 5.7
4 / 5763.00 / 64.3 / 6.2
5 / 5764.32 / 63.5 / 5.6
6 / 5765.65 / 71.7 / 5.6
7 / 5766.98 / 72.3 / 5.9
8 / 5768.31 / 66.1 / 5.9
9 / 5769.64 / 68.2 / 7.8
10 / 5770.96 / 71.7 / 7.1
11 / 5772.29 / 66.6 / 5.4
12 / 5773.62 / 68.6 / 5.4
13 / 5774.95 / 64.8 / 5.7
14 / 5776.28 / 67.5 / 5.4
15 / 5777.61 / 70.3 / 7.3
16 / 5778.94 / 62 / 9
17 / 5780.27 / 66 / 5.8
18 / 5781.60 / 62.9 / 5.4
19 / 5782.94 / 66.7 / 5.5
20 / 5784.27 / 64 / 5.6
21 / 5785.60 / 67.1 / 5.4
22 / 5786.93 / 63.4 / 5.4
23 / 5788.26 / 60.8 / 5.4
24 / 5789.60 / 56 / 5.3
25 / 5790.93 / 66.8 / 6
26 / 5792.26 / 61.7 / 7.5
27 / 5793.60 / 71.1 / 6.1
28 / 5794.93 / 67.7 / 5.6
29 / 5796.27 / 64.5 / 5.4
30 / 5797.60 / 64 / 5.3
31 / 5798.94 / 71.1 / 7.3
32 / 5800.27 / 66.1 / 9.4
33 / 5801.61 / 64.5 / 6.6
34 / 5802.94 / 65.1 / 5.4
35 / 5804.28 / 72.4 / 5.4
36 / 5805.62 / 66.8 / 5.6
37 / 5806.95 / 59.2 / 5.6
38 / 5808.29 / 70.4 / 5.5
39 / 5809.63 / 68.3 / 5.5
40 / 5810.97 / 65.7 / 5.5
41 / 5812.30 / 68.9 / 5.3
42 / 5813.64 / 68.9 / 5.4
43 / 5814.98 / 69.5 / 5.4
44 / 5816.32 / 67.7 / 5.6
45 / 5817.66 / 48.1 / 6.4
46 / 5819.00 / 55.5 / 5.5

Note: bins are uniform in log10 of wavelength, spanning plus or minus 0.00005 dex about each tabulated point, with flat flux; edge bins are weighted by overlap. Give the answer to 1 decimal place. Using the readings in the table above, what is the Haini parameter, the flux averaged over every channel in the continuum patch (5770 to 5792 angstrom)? 65.3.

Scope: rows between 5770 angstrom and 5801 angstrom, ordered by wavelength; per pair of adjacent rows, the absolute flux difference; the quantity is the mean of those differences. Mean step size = 4.4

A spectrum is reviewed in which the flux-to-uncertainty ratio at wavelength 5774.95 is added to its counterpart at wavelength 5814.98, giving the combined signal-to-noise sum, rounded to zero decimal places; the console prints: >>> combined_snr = 24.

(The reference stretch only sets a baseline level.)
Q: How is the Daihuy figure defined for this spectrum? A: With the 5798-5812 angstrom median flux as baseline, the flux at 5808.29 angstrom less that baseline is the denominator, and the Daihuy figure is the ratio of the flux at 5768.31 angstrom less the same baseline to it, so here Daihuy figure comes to -0.1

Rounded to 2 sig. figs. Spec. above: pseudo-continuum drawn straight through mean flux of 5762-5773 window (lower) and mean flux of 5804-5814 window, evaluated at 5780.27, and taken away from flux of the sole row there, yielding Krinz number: -1.9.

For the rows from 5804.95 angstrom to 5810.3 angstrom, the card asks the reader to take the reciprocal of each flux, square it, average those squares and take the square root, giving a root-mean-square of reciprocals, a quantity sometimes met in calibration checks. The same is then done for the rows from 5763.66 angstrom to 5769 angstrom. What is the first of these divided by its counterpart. 1.04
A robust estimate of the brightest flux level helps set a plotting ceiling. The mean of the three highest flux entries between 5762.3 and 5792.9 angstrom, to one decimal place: 71.9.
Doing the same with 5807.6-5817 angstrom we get 69.6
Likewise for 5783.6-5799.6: 70.0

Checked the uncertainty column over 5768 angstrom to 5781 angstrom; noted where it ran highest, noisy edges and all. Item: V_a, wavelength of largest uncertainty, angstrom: 5778.94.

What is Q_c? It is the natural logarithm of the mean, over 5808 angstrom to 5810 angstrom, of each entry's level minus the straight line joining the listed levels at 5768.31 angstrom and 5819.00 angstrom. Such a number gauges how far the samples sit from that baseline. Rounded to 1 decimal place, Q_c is 2.5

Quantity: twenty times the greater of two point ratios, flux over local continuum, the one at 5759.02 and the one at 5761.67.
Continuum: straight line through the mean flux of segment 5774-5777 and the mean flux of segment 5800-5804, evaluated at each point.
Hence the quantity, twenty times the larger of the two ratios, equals 21.0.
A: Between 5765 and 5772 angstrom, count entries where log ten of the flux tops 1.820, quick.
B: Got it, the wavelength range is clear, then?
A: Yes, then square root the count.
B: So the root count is 2.2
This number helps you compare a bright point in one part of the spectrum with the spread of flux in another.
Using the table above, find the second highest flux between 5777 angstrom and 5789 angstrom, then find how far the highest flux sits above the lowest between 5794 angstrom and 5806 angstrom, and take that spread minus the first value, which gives -58.7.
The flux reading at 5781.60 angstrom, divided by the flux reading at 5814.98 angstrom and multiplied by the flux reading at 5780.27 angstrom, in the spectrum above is 60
